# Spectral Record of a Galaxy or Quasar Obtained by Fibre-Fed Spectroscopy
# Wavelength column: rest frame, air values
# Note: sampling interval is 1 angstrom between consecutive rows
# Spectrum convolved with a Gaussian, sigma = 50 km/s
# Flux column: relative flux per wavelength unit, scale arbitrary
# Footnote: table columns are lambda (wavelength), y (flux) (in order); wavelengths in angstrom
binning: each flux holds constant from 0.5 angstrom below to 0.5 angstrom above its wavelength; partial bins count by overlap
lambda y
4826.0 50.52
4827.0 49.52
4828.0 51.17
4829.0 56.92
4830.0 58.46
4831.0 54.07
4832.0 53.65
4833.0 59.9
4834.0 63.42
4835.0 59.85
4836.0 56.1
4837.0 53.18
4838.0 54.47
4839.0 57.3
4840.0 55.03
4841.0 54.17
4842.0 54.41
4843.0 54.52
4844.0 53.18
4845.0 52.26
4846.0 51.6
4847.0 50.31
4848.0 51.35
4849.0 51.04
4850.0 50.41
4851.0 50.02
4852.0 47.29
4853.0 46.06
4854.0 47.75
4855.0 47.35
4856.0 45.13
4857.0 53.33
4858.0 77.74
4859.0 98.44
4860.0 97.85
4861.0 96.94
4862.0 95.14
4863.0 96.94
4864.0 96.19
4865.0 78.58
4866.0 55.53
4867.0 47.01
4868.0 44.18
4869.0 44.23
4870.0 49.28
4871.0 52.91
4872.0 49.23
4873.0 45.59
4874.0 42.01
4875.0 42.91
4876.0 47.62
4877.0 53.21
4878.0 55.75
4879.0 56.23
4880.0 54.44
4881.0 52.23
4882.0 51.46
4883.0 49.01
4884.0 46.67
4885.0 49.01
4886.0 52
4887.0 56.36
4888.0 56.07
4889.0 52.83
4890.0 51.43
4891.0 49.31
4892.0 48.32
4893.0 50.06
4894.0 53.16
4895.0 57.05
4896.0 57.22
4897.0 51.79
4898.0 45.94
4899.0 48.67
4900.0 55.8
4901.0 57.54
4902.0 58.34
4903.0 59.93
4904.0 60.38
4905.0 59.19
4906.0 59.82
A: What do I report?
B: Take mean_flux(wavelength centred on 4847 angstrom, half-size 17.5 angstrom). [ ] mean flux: 61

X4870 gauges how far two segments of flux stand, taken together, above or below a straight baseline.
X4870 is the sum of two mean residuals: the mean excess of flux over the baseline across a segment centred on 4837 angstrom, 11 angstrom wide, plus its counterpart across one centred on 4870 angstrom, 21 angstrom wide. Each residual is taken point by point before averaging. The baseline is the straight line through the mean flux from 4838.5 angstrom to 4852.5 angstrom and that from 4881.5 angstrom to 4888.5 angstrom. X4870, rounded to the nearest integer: 14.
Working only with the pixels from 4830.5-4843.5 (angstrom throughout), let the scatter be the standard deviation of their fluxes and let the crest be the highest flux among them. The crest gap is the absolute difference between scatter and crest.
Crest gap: 60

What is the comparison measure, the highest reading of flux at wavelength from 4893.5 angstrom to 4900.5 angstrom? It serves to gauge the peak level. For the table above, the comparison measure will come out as 57.22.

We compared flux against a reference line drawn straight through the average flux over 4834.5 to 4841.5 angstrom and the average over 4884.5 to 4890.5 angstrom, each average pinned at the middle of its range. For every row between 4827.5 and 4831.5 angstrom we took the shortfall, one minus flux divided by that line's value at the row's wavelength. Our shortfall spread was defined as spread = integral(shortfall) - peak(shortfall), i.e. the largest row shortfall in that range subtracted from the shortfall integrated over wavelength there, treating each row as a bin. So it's -0.02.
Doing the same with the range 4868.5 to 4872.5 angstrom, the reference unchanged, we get 0.19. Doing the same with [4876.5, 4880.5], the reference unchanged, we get -0.11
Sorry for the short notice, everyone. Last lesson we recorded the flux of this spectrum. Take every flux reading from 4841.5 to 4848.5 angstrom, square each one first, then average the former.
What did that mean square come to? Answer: 2760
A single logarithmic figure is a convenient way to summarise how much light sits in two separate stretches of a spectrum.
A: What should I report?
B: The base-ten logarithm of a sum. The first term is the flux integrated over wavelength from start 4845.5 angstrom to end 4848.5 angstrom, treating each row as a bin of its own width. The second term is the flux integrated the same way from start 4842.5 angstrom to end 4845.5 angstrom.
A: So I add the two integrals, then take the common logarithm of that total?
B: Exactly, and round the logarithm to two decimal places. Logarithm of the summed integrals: 2.50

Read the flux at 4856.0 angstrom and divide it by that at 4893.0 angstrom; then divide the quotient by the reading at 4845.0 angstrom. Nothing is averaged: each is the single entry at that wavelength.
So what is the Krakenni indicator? 0.017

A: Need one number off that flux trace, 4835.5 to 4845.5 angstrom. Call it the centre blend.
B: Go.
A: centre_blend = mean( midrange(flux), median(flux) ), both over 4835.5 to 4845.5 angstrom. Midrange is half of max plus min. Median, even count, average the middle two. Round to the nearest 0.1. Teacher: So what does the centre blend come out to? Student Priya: 54.6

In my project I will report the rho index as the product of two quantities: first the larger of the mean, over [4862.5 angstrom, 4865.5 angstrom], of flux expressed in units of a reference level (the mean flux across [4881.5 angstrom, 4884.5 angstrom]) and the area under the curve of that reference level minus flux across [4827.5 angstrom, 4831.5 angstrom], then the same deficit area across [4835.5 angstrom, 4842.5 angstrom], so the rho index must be -76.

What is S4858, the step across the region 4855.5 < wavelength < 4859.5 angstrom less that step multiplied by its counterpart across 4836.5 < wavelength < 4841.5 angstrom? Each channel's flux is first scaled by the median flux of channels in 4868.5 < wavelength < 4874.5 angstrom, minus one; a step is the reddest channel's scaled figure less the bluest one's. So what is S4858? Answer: 1.10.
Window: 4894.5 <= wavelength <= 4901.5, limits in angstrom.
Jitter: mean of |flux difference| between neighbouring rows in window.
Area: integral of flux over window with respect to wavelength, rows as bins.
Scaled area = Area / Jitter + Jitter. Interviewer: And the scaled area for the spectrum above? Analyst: 101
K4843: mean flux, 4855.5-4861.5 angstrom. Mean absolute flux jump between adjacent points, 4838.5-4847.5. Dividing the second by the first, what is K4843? 0.012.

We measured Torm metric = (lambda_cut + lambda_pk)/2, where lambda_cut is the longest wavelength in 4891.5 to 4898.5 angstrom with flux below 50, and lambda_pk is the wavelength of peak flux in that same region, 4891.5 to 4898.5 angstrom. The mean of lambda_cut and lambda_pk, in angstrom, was 4897.0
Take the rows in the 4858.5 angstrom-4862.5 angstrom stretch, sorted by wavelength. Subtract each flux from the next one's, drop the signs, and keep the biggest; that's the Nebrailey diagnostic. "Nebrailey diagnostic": 1.8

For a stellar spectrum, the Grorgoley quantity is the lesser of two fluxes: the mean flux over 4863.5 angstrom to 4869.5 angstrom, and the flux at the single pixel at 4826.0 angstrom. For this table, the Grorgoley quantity 50.5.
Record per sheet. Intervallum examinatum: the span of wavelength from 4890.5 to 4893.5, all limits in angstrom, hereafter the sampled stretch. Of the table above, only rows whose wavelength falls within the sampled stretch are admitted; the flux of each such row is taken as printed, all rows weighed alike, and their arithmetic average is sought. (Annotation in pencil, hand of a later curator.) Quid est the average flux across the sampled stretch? 49.2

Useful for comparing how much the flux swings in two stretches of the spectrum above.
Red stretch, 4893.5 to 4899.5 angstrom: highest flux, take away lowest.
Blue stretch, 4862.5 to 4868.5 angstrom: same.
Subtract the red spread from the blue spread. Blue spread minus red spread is 41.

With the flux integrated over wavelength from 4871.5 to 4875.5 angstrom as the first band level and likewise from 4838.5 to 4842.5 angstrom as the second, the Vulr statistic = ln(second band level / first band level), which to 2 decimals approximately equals 0.21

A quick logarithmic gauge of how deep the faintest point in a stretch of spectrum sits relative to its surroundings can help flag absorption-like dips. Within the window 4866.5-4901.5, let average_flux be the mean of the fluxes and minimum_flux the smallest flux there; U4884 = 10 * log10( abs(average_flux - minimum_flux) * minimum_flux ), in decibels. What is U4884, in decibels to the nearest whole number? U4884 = 26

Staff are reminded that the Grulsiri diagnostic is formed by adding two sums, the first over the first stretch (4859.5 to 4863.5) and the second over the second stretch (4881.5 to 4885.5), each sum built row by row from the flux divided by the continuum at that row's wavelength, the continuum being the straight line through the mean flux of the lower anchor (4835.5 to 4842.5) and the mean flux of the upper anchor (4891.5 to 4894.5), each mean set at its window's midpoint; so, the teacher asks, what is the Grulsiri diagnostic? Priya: 11.1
